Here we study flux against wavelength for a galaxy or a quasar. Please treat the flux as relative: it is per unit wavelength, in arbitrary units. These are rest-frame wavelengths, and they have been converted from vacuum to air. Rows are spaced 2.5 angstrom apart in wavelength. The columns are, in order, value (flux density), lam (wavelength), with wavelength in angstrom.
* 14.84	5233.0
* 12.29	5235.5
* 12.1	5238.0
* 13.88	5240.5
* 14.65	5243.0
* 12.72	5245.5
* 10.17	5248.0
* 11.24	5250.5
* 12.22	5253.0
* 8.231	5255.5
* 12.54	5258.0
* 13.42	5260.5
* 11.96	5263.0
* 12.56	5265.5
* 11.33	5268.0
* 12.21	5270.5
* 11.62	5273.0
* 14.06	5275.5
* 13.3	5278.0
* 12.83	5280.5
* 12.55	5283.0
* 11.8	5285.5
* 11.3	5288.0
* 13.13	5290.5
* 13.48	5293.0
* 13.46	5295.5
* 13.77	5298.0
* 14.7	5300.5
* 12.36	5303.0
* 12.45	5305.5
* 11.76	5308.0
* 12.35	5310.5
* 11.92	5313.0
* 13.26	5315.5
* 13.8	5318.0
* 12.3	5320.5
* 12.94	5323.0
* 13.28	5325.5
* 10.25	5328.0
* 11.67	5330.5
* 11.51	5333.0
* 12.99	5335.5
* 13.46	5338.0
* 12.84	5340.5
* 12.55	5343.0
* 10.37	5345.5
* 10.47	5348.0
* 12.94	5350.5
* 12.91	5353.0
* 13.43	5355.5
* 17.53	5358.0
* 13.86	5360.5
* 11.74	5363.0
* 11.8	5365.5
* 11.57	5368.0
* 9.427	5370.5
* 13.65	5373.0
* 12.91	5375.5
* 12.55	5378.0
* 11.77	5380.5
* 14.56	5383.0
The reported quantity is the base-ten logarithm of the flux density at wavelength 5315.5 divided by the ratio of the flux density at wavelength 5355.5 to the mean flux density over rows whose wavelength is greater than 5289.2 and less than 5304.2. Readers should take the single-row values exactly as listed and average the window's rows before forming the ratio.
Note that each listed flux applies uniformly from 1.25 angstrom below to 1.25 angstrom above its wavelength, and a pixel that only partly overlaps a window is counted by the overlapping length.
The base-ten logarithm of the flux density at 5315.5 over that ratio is 1.12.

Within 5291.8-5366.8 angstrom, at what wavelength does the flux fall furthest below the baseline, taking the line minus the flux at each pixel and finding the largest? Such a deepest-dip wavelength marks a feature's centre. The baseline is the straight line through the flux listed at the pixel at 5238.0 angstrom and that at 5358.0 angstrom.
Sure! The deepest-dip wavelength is 5348.0 angstrom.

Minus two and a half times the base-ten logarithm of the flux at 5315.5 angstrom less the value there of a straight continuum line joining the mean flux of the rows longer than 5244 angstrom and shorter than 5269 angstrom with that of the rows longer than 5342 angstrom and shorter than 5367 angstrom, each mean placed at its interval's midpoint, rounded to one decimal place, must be 0.1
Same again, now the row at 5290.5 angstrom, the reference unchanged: -0.1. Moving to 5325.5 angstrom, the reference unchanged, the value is 0.2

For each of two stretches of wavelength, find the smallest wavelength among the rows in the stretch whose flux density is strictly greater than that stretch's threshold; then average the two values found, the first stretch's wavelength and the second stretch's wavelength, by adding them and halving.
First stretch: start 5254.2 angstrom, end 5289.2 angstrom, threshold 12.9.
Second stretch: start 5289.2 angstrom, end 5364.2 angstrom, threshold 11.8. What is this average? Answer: 5275.5 angstrom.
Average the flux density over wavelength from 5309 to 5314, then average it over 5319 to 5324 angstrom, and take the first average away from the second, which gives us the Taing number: 0.5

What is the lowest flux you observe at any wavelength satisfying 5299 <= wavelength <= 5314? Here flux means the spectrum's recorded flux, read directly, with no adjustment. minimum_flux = 11.76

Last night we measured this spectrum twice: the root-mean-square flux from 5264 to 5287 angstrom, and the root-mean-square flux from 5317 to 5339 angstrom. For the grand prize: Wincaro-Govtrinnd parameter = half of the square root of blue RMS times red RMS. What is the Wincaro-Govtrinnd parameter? 6.25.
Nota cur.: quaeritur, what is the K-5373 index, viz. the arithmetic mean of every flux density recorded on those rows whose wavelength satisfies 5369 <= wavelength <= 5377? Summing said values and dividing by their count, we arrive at 12.0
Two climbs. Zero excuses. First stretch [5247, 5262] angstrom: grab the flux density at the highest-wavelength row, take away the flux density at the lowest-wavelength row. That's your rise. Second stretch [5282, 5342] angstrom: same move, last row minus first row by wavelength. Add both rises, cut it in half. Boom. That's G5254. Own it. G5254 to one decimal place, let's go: 1.8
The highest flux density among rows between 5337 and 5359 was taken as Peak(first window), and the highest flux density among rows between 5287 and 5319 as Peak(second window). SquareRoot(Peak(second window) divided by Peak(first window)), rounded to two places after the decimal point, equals 0.92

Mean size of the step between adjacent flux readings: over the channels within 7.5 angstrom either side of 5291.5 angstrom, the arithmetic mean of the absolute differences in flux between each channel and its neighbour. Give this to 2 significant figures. 0.60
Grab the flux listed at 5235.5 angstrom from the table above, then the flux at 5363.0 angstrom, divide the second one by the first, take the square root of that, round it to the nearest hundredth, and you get 0.98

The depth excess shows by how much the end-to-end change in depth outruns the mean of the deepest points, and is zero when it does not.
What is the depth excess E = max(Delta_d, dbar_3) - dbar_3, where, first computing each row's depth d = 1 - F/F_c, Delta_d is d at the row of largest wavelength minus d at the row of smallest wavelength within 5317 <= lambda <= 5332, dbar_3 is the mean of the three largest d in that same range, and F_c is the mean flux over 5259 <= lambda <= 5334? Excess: 0.076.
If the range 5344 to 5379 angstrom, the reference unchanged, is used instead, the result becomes 0.000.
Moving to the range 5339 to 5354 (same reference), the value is 0.000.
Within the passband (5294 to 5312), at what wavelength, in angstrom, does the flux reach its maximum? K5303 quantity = 5300.5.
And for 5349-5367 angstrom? 5358.0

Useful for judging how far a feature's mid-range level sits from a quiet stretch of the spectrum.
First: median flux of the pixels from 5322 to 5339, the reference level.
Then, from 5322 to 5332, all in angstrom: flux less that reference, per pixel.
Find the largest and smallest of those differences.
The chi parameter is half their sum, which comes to -1.2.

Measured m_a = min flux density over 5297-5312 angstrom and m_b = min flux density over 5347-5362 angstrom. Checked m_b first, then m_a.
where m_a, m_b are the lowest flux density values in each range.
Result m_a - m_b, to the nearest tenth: 1.3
